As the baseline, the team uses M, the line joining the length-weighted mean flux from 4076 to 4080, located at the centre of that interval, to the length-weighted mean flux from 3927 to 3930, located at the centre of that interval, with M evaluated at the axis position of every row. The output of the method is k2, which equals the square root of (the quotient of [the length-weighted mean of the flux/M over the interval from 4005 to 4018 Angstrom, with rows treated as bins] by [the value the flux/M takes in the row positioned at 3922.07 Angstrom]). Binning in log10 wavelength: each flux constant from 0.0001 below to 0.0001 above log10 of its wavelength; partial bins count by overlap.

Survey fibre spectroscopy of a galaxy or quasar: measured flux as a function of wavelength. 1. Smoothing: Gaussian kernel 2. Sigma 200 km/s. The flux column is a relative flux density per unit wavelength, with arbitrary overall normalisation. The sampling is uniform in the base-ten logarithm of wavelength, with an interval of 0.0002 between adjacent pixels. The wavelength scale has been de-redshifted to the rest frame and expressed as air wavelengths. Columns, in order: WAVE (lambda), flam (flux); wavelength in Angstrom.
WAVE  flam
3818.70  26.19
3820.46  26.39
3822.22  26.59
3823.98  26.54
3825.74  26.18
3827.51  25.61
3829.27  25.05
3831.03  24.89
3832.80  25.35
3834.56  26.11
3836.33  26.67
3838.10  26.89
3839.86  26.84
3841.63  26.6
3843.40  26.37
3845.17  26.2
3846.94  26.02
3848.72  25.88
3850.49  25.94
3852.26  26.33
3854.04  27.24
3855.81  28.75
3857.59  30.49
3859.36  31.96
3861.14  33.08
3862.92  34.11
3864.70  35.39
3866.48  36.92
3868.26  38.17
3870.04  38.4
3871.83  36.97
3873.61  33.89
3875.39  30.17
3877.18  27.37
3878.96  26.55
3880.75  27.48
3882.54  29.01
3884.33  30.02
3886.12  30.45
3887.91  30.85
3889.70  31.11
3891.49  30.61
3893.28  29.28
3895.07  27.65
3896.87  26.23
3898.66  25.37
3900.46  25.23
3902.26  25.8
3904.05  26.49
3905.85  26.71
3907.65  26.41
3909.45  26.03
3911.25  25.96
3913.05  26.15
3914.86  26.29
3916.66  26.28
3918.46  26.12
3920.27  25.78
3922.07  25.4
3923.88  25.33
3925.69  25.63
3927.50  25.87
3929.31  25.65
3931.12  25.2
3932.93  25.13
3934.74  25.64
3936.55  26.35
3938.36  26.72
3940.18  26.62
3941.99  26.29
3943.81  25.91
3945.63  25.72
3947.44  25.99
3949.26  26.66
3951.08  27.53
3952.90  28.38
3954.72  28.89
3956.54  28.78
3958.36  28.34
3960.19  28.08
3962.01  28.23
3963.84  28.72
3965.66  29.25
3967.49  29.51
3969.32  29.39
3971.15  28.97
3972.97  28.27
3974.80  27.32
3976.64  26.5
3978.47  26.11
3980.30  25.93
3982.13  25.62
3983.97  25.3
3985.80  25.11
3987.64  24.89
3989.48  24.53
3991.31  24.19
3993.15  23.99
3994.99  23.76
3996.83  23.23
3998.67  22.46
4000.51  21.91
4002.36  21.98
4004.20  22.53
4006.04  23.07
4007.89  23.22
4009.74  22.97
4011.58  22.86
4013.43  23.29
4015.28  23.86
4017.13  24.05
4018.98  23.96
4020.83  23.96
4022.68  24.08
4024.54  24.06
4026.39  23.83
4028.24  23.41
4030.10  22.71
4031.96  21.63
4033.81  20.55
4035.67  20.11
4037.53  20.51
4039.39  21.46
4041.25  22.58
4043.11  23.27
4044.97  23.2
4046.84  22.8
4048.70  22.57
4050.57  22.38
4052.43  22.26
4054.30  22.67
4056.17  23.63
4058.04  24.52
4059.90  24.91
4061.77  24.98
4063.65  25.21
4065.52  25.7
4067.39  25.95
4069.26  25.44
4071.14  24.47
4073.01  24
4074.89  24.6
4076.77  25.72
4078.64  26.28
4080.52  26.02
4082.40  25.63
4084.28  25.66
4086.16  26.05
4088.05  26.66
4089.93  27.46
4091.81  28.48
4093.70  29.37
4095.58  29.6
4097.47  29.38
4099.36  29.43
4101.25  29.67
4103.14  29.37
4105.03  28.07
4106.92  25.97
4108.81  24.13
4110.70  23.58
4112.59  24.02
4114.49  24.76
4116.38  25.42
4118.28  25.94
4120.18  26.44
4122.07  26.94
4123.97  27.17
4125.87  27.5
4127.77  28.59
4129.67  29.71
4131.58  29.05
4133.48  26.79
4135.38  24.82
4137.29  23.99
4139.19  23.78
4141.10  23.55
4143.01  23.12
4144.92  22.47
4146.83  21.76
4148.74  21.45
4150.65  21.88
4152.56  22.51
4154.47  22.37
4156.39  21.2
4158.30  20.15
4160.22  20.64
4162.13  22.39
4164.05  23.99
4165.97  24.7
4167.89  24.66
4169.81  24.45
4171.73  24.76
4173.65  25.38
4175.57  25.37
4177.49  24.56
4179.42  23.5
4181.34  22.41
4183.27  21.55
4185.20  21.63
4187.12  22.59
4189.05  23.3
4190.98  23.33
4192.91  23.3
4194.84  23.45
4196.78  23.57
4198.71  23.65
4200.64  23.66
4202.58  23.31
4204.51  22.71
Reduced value 0.95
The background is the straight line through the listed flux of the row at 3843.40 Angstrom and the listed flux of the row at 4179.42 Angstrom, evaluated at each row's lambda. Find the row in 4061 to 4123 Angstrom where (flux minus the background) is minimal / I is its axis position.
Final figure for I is 4110.70 Angstrom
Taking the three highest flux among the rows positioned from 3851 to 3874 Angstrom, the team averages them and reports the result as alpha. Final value 38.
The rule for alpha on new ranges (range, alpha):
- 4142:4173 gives 25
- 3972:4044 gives 27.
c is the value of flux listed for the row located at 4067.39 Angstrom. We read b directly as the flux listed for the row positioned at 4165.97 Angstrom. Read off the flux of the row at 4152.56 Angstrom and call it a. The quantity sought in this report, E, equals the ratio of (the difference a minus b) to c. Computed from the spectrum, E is -0.08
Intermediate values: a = 22.51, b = 24.7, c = 25.95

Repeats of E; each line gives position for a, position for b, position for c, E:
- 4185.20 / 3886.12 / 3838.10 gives -0.33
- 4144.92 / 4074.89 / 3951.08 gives -0.08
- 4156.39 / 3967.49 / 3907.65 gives -0.31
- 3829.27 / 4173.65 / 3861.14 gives -0.01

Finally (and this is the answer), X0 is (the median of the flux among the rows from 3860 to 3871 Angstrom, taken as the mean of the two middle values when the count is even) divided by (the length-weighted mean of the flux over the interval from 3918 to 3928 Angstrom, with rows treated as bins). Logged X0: 1.41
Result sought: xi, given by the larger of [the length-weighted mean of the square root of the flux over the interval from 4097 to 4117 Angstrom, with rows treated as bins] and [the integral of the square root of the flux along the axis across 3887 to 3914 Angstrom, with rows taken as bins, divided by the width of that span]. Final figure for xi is 5.22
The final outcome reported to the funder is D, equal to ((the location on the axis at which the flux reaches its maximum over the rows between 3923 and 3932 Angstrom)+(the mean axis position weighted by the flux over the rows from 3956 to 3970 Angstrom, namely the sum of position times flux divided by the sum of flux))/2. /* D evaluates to 3945.2 Angstrom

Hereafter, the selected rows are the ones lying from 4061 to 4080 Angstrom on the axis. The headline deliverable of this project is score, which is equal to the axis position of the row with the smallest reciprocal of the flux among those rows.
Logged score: 4078.64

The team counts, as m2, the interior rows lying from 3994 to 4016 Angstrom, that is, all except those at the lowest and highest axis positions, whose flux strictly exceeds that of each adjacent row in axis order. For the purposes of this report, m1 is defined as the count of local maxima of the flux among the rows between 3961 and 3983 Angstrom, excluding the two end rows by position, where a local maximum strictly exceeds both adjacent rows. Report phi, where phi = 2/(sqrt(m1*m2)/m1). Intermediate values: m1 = 1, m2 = 1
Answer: 2.0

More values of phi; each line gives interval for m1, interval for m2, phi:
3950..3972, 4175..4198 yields 2.8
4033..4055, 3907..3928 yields 2.0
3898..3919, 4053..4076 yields 2.8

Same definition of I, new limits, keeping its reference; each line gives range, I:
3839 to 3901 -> 3900.46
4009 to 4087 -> 4035.67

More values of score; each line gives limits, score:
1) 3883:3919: 3889.70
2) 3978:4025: 3978.47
